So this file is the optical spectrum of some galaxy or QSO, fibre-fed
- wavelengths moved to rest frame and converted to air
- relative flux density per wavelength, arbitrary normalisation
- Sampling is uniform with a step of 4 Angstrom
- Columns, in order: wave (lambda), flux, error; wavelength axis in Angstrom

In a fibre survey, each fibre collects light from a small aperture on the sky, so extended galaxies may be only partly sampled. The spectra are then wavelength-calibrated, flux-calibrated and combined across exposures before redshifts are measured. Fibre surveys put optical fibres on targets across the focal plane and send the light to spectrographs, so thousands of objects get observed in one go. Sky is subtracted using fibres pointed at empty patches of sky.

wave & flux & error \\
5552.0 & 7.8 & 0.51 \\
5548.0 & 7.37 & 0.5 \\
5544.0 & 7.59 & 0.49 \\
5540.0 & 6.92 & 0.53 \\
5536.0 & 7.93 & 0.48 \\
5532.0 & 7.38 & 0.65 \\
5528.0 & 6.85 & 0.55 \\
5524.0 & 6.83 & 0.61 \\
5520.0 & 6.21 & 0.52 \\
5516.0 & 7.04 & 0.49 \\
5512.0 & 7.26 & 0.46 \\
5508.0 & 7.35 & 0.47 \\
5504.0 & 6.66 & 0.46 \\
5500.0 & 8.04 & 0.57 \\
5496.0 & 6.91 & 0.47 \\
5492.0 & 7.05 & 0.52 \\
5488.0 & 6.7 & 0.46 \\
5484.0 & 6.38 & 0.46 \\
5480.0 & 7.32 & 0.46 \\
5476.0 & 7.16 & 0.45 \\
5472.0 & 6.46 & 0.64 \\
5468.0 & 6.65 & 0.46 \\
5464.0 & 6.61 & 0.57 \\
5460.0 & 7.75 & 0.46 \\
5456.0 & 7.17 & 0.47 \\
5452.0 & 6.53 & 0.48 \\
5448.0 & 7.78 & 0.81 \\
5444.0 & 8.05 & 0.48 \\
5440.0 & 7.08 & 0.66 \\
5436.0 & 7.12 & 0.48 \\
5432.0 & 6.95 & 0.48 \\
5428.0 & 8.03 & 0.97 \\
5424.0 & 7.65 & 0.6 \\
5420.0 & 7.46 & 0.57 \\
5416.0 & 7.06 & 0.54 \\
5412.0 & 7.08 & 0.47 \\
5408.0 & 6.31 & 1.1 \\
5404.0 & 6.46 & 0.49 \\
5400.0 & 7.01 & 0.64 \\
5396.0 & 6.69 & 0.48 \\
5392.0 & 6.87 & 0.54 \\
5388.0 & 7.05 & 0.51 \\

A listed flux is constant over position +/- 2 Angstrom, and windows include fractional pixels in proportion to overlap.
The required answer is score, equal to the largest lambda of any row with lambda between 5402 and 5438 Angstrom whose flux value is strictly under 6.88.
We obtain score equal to 5408.0 Angstrom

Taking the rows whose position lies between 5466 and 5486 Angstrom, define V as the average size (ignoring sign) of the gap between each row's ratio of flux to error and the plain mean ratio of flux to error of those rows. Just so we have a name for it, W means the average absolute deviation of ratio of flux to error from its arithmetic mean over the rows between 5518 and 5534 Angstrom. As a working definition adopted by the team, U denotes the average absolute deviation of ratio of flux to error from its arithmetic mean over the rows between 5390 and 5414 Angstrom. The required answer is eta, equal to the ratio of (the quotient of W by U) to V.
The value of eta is 0.1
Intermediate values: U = 2.4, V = 1.7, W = 0.5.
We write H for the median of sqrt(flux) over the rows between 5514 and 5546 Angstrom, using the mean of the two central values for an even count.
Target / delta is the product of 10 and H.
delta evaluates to 26.4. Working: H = 2.64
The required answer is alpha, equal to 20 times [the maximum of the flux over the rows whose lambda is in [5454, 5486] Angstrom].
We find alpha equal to 155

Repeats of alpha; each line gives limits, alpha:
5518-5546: 159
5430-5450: 161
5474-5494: 146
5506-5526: 147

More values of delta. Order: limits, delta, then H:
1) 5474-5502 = 26.6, 2.66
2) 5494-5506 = 26.3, 2.63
